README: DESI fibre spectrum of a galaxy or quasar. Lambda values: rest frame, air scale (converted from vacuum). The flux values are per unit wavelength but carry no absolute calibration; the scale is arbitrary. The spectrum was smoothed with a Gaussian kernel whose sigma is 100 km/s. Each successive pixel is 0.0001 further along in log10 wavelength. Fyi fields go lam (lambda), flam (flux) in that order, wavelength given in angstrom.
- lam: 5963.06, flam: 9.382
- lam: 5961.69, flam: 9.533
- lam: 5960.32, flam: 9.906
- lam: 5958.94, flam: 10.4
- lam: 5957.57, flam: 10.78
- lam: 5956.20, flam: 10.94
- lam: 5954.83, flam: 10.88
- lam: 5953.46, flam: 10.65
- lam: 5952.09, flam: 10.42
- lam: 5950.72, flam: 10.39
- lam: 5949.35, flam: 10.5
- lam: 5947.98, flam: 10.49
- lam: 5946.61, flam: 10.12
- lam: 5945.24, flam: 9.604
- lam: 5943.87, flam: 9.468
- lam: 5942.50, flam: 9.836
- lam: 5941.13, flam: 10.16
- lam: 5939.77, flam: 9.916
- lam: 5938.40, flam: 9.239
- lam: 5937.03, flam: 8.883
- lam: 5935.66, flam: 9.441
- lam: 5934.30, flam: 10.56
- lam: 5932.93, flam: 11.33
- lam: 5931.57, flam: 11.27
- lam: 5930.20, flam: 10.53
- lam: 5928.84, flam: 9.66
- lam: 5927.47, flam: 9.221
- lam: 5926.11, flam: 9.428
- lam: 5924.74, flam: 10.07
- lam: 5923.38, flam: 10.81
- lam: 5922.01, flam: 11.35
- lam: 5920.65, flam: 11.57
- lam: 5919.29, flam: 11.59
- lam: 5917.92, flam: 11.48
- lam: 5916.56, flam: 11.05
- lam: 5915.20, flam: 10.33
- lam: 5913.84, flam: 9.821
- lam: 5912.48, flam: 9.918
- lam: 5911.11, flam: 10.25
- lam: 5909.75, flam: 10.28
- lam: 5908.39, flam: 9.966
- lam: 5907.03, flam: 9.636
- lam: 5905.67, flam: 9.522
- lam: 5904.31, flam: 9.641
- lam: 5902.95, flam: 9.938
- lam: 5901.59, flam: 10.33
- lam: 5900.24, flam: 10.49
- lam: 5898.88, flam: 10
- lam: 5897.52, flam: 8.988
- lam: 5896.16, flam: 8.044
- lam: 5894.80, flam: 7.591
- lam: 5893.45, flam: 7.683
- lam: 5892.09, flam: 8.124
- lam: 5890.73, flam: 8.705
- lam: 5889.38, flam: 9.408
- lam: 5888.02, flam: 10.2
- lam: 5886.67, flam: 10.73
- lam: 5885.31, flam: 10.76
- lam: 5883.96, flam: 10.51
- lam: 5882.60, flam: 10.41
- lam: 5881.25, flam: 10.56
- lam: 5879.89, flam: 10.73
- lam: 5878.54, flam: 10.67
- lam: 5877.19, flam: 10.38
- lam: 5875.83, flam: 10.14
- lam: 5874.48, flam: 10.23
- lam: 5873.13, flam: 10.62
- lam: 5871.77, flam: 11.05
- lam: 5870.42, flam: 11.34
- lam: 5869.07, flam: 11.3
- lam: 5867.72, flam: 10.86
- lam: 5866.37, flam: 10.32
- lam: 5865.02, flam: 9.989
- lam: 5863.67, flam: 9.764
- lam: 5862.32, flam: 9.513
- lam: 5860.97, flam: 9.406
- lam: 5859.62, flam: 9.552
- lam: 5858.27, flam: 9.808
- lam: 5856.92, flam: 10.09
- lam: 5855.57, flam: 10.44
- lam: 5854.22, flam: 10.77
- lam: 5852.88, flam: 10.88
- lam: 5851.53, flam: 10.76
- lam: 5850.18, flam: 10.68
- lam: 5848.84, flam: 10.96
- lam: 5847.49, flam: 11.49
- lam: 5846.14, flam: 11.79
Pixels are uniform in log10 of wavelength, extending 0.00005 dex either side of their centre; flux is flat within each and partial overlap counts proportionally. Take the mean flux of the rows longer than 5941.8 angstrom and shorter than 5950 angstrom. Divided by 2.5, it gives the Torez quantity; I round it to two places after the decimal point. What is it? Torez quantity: 4.00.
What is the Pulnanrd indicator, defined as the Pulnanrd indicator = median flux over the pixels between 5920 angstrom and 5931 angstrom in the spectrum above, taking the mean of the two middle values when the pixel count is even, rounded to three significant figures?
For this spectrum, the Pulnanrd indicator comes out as 10.3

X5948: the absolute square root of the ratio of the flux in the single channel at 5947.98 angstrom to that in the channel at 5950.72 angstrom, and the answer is 1.00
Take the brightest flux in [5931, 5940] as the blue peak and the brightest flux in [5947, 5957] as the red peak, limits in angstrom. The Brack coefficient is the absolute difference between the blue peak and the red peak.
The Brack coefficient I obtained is 0.39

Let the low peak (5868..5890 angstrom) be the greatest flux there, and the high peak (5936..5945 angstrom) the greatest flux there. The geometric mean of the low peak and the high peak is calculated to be 10.7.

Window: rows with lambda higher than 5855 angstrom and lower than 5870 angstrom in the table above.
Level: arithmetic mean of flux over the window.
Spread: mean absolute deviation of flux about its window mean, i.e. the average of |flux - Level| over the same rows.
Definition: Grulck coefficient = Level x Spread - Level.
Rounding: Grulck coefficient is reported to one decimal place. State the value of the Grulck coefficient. -5.4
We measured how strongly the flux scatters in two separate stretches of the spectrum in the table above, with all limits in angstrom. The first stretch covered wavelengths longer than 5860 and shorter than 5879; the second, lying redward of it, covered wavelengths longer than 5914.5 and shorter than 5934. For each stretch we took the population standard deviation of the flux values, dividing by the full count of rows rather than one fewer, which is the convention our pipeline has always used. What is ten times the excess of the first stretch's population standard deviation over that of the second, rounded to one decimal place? -2.1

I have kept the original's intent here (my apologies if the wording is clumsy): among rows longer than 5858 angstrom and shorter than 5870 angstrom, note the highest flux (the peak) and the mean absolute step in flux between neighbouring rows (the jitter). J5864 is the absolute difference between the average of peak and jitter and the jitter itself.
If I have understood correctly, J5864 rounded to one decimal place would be 5.5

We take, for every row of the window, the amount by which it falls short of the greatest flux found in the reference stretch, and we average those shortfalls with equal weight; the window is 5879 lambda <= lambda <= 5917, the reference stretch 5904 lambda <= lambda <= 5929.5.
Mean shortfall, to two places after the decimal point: 1.82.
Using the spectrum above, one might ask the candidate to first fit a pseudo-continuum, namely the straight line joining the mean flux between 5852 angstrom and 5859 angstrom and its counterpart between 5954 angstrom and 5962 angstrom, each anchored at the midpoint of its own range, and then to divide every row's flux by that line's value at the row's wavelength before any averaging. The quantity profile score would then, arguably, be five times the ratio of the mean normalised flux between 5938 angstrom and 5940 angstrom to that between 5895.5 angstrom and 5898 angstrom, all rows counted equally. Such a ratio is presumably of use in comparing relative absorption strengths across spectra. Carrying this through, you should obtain 5.6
